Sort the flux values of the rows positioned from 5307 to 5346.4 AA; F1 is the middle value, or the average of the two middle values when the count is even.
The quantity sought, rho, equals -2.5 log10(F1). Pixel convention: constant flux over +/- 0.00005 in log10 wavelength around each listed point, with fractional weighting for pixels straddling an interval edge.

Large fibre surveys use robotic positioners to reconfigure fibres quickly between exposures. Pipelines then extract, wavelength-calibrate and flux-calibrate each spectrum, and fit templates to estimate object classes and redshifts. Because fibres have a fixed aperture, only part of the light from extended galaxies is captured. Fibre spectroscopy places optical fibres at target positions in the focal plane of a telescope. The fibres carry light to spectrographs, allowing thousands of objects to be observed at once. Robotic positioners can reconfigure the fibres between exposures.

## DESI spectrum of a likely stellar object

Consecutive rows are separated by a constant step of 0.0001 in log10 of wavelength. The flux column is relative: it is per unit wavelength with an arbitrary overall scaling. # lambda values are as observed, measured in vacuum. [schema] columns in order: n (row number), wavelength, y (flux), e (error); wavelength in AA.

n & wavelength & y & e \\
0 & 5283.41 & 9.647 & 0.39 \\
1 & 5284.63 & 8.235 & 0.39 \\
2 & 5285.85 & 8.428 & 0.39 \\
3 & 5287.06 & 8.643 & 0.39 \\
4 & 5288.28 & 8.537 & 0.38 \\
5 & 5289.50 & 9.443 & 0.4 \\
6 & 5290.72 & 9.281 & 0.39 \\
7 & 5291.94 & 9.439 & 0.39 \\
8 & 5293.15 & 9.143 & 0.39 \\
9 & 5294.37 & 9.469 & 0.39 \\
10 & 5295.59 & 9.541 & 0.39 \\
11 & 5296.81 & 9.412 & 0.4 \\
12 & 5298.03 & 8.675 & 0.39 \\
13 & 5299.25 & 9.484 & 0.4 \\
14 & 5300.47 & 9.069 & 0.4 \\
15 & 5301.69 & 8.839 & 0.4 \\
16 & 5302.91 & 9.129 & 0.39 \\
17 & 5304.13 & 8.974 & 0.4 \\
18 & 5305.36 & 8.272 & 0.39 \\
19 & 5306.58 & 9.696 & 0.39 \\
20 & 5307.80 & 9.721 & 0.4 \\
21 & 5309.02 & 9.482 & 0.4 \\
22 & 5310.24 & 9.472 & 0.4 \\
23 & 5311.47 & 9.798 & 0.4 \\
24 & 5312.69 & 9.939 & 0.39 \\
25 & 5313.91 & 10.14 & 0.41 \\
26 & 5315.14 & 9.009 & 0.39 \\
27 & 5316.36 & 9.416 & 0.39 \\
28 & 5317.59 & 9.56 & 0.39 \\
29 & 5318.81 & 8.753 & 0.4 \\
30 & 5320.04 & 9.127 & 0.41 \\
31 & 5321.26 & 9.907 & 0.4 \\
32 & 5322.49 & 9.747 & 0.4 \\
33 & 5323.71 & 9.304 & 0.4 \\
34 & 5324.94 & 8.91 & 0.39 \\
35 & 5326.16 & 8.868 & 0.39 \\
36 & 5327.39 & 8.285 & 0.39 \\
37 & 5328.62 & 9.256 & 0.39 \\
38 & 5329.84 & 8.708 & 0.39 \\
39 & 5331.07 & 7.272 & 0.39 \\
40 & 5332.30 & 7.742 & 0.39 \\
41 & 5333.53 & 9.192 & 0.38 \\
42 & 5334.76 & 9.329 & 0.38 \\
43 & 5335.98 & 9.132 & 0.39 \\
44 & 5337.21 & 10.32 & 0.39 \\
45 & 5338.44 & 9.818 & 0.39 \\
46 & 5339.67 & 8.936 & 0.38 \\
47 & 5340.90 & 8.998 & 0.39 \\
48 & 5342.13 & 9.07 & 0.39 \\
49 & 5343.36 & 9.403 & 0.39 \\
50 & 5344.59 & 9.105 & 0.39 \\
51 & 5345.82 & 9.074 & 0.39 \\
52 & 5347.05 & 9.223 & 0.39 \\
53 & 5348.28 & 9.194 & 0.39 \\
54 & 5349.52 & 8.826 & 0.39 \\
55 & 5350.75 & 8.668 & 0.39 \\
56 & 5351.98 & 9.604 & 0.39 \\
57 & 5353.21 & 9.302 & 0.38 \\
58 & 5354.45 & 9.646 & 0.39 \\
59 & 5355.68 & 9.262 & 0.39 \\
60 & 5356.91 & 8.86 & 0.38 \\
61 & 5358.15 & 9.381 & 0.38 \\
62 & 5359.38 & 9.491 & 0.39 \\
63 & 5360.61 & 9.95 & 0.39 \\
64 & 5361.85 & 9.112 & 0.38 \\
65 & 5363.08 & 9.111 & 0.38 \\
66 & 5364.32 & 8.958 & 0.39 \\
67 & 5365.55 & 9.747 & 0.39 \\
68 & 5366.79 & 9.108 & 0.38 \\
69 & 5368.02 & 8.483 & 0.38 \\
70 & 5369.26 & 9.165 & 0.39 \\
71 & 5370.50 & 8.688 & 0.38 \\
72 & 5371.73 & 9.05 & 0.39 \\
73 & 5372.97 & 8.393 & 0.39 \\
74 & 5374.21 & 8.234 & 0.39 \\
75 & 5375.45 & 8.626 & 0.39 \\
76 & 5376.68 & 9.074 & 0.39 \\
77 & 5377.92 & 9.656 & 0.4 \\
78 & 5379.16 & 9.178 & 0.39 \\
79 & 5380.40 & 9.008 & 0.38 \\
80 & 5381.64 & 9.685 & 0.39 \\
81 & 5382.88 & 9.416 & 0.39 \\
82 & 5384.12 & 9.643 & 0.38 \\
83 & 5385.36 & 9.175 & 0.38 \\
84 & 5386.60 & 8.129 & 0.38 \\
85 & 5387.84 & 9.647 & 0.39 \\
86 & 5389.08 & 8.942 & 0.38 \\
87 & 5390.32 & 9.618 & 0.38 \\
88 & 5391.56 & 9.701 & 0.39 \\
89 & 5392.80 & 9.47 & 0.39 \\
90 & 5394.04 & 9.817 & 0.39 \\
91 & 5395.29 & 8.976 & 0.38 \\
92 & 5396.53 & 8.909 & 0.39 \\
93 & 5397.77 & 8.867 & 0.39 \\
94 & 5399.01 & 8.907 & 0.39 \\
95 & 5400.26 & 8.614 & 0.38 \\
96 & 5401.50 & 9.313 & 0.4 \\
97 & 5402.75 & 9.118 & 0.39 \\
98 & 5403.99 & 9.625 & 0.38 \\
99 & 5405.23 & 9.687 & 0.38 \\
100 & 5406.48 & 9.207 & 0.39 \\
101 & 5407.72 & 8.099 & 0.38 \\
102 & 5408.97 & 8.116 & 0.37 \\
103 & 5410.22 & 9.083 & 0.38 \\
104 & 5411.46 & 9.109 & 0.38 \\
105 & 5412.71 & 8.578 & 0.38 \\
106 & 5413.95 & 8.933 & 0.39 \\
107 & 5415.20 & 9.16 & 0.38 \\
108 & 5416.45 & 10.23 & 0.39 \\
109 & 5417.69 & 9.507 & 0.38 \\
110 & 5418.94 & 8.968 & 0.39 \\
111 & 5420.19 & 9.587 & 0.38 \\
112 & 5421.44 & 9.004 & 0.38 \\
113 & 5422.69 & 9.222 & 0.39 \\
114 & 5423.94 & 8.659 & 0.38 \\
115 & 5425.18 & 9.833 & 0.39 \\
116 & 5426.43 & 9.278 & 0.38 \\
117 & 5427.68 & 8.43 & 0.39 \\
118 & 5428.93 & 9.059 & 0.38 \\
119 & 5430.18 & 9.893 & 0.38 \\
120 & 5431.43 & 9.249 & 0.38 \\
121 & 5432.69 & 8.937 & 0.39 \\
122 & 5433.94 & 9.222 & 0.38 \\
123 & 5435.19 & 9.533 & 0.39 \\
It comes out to -2.41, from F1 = 9.22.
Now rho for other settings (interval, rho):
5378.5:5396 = -2.44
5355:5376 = -2.40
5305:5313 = -2.47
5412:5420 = -2.39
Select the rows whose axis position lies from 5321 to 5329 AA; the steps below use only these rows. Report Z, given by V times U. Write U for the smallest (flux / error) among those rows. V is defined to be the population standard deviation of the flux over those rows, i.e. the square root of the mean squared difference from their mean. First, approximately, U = 21.2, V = 0.51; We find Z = 11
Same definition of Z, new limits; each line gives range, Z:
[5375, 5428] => 10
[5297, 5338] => 12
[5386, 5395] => 12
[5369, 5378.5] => 9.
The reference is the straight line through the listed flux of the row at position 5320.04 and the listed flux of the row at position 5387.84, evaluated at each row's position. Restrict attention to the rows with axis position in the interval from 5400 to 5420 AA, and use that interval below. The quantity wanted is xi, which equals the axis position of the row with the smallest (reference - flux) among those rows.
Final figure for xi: 5416.45 AA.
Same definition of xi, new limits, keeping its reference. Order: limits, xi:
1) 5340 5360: 5354.45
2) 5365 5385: 5365.55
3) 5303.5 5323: 5313.91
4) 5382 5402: 5394.04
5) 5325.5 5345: 5337.21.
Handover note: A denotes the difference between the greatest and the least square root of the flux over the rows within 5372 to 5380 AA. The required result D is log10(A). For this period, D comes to -0.62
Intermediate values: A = 0.24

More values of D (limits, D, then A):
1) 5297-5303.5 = -0.87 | 0.13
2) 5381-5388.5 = -0.58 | 0.26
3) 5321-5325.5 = -0.79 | 0.16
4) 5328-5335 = -0.45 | 0.36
